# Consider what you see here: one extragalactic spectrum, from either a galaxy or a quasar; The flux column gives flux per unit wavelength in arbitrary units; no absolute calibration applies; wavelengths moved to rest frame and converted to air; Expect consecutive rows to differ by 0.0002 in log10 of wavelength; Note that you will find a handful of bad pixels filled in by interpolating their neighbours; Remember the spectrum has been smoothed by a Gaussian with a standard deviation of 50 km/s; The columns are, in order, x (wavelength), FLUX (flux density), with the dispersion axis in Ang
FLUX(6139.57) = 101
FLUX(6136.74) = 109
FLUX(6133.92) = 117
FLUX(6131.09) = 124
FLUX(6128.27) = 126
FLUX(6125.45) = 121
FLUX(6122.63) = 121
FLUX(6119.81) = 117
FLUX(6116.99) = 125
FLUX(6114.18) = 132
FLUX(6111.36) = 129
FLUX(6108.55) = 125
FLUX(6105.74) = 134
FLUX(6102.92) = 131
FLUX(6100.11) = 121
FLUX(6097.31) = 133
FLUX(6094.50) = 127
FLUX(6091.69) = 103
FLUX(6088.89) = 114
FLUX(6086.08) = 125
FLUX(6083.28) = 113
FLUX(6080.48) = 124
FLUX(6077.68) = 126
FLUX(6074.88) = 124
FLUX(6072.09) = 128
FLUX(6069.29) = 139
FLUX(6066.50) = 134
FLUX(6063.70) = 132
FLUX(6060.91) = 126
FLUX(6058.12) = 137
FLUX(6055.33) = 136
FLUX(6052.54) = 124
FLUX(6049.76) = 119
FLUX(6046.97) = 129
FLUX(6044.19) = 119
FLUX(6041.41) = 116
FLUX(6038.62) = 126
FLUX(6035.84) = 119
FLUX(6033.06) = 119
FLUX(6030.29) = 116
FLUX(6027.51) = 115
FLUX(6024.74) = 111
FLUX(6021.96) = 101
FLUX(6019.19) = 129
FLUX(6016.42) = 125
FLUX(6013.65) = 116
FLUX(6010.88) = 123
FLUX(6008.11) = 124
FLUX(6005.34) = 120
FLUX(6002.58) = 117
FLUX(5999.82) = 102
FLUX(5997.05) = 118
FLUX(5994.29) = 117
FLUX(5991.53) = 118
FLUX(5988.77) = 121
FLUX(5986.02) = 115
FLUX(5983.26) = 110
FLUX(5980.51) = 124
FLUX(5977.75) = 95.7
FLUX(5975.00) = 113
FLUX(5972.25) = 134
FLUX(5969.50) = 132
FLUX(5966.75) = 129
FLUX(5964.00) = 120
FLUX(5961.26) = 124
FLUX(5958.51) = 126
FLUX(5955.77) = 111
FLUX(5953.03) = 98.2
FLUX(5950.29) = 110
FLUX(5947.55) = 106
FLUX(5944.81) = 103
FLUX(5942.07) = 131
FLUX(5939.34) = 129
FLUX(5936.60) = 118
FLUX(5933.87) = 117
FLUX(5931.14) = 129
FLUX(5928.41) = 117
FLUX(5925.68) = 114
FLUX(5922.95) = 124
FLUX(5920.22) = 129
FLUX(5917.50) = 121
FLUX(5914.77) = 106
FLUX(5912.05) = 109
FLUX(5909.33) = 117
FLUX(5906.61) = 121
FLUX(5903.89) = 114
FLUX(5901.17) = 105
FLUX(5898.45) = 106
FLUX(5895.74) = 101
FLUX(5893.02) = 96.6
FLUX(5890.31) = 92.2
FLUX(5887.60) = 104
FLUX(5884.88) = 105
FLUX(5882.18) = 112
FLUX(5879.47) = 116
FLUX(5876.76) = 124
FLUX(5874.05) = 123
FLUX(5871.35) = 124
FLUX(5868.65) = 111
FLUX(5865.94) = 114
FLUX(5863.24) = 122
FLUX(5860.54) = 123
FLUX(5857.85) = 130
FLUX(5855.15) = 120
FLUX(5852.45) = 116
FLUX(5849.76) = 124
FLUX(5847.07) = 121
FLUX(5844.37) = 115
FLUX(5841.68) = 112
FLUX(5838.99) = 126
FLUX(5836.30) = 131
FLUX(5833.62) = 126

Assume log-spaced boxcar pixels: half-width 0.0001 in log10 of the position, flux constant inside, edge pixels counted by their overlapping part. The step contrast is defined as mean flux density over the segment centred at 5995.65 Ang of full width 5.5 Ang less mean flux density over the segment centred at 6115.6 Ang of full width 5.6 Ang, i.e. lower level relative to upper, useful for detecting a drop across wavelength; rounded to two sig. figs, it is -11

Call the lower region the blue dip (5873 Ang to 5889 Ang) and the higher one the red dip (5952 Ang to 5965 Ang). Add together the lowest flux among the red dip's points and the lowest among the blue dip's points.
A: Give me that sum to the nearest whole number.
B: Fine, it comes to 202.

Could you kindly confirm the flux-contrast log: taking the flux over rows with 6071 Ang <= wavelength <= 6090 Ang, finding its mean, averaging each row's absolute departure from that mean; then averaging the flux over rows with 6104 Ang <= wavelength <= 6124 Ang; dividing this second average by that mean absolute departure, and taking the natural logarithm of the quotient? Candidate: 3.26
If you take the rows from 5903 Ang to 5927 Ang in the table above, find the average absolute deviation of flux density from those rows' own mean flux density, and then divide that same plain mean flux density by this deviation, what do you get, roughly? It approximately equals 20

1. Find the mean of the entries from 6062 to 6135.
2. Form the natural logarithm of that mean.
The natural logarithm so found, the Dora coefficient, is 4.83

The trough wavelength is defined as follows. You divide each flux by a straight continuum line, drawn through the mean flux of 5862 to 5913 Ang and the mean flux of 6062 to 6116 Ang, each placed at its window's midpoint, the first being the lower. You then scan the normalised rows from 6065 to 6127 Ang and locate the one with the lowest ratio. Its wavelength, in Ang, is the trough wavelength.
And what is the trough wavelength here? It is 6091.69 Ang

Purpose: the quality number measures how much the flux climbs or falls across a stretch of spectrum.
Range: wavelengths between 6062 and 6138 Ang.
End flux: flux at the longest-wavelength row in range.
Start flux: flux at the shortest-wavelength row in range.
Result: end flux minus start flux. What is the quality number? -23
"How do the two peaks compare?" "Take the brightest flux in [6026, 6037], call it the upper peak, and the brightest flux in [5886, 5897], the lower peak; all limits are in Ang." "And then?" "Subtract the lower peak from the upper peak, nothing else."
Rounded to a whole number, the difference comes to 15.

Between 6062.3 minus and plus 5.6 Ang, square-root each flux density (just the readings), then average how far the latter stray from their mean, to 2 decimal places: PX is 0.14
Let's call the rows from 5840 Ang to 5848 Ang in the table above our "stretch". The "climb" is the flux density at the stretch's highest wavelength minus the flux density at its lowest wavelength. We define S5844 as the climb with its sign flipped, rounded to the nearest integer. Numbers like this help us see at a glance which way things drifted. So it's -9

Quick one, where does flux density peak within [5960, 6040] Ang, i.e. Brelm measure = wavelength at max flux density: 5972.25 Ang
